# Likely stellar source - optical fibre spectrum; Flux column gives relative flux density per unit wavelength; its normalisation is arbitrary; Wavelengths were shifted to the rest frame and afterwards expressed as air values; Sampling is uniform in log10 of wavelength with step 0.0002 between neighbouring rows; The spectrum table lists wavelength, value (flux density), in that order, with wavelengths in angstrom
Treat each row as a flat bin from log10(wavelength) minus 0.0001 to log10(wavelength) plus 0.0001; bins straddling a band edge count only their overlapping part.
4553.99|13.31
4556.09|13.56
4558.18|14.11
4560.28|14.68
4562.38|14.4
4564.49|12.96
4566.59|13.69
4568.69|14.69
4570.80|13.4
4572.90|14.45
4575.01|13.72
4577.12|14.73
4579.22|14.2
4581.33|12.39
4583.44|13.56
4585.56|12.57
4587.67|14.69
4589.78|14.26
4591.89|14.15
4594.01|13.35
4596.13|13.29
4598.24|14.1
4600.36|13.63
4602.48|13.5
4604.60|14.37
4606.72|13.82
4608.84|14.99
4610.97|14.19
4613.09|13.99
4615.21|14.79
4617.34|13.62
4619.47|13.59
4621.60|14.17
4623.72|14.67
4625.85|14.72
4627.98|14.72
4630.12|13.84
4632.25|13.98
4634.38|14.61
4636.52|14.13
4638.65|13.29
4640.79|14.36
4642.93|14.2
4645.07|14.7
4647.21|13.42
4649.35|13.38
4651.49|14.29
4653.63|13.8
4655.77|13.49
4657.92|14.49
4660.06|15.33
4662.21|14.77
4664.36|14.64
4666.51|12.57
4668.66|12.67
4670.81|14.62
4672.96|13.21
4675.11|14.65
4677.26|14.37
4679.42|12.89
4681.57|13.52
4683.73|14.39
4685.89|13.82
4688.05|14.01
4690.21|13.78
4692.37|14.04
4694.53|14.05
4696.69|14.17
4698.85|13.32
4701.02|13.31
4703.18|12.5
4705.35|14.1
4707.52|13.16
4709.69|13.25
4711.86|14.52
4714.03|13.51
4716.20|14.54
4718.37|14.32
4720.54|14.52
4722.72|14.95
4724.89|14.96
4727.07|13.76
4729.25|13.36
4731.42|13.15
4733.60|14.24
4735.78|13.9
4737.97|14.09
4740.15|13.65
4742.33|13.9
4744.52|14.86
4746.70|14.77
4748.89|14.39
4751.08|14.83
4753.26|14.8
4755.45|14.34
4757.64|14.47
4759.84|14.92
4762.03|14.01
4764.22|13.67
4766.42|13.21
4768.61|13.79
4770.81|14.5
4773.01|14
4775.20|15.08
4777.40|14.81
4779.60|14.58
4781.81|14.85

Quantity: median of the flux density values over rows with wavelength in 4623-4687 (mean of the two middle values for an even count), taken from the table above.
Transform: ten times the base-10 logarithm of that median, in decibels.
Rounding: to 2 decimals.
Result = 11.54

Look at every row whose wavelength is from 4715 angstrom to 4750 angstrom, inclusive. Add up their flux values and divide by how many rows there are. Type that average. 14.2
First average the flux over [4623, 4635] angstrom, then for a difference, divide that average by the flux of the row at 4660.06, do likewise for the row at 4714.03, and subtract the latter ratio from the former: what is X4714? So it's -0.13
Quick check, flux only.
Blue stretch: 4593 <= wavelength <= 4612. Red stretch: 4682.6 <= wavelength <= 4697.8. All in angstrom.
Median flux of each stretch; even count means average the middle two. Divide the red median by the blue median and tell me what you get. 1.02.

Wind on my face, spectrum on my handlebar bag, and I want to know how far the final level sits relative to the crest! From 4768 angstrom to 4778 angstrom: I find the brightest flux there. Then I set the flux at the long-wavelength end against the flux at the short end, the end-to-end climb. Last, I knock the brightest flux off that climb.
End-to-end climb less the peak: -14.1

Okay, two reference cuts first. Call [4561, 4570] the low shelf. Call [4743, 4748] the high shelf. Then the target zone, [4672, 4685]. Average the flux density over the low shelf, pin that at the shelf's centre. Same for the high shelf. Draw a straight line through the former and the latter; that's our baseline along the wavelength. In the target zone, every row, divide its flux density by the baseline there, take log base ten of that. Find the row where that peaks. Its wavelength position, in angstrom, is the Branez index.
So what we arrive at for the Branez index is 4675.11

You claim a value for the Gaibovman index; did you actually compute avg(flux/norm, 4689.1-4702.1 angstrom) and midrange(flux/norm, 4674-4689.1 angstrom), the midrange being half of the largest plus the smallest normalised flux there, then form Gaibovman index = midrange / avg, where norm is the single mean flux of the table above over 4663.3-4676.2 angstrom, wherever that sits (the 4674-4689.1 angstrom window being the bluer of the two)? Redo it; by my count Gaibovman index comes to 1.00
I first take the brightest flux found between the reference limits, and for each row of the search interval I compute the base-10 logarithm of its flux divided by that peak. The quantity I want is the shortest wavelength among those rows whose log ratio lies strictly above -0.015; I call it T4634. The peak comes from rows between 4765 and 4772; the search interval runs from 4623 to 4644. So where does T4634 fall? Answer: 4623.72 angstrom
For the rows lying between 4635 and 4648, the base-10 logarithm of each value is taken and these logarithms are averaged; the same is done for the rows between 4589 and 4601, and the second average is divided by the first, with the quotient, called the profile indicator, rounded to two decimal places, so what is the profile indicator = 0.99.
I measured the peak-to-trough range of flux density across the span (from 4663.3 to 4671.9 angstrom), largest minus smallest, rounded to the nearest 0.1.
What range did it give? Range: 2.1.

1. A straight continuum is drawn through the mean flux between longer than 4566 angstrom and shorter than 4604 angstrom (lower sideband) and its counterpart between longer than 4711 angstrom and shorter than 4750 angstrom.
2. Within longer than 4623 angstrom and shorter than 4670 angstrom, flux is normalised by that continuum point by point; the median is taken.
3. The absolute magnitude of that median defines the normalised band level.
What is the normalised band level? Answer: 1.02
